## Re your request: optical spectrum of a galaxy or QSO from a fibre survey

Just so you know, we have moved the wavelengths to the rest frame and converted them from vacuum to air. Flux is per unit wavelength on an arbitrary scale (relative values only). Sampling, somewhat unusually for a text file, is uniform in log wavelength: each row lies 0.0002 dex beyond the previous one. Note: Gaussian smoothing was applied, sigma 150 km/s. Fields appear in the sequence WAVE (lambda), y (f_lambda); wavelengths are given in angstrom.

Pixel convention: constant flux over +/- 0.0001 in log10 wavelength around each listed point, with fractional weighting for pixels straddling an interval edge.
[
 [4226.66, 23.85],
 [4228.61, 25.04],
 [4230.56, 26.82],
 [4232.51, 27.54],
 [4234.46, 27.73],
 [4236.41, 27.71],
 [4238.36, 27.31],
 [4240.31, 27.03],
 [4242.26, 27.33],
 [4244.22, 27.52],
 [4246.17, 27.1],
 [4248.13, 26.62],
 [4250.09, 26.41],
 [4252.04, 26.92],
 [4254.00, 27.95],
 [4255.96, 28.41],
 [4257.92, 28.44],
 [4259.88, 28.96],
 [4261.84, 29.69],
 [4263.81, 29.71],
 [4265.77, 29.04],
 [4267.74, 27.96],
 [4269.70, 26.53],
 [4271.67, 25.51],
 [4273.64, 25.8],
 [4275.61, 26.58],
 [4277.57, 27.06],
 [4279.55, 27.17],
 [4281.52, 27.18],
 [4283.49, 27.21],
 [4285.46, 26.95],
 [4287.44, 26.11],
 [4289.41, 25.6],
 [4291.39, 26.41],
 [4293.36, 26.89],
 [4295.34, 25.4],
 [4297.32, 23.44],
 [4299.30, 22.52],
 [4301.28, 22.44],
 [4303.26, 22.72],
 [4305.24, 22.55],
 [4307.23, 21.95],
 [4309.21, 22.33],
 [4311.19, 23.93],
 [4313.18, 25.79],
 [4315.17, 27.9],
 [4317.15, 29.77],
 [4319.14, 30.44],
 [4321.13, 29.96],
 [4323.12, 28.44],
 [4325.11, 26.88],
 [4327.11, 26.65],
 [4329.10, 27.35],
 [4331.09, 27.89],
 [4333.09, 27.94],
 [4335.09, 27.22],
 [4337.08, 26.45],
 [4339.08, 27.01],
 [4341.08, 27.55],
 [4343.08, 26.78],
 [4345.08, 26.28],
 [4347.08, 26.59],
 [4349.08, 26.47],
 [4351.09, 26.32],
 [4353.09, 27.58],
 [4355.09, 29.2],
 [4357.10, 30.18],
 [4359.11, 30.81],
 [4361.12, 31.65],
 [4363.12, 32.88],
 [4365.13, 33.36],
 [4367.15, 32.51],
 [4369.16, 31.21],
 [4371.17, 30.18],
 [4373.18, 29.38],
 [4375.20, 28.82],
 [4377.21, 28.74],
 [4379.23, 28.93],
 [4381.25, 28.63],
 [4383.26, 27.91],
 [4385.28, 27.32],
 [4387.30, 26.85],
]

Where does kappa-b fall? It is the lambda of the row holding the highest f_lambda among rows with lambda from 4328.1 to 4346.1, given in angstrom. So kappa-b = 4333.09 angstrom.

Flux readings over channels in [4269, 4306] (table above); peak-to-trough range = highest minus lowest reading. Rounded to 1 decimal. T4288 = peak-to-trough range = 4.8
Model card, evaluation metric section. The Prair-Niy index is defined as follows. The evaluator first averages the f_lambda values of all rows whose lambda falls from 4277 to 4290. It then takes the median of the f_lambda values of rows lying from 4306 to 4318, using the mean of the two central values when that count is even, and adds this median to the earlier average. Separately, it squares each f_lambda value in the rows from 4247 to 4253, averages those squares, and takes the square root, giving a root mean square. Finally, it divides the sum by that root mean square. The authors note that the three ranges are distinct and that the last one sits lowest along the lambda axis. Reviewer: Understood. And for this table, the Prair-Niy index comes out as 1.937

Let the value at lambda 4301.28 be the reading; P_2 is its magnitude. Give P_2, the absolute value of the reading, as 22.4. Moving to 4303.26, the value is 22.7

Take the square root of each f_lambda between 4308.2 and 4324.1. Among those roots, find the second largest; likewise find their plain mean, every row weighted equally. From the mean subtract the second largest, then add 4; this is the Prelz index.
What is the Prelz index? 3.75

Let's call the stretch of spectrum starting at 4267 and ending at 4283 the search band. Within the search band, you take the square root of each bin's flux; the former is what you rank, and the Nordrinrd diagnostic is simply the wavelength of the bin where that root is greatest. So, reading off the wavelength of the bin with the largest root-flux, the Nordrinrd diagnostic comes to 4267.74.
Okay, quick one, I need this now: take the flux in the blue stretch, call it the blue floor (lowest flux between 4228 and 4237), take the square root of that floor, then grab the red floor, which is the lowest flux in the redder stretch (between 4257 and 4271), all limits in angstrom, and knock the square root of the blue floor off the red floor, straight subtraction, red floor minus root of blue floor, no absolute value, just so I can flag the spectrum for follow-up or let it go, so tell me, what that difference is 21.5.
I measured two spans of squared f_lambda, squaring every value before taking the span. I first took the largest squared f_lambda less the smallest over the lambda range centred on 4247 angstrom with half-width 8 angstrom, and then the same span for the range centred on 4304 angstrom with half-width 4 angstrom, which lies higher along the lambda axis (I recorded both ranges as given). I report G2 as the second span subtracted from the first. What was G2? 49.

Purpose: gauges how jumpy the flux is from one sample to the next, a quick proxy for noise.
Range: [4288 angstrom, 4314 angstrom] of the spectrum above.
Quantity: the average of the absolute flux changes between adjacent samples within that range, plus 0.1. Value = 0.986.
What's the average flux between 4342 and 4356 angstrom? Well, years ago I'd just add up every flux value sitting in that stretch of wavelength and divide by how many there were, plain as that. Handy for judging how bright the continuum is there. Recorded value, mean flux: 27.03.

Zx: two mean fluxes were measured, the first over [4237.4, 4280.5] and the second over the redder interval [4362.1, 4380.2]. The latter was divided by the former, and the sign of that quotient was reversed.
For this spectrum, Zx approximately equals -1.12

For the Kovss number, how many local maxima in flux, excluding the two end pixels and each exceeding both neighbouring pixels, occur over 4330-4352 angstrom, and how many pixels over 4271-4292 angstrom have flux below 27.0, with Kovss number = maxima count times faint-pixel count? 21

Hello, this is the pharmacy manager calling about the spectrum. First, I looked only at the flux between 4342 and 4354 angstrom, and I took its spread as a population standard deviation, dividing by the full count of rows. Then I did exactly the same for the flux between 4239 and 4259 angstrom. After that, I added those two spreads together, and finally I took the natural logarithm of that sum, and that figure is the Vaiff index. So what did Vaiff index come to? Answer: 0.10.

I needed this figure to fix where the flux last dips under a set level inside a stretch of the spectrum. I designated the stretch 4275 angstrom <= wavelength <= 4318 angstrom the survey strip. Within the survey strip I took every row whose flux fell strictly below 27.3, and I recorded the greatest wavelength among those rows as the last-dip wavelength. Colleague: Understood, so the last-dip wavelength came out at 4313.18 angstrom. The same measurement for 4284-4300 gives 4299.30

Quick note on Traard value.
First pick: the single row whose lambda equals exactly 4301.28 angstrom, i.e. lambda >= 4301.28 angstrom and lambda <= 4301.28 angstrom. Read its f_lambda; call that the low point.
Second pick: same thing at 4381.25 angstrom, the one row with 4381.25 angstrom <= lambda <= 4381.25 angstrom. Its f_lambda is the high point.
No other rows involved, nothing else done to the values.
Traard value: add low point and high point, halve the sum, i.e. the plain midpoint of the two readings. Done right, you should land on 25.5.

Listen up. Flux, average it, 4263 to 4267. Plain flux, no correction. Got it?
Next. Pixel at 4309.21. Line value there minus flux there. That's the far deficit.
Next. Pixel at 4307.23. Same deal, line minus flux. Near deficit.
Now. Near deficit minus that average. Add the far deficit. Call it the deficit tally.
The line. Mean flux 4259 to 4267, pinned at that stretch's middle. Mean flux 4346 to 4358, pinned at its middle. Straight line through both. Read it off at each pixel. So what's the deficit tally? -16.6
